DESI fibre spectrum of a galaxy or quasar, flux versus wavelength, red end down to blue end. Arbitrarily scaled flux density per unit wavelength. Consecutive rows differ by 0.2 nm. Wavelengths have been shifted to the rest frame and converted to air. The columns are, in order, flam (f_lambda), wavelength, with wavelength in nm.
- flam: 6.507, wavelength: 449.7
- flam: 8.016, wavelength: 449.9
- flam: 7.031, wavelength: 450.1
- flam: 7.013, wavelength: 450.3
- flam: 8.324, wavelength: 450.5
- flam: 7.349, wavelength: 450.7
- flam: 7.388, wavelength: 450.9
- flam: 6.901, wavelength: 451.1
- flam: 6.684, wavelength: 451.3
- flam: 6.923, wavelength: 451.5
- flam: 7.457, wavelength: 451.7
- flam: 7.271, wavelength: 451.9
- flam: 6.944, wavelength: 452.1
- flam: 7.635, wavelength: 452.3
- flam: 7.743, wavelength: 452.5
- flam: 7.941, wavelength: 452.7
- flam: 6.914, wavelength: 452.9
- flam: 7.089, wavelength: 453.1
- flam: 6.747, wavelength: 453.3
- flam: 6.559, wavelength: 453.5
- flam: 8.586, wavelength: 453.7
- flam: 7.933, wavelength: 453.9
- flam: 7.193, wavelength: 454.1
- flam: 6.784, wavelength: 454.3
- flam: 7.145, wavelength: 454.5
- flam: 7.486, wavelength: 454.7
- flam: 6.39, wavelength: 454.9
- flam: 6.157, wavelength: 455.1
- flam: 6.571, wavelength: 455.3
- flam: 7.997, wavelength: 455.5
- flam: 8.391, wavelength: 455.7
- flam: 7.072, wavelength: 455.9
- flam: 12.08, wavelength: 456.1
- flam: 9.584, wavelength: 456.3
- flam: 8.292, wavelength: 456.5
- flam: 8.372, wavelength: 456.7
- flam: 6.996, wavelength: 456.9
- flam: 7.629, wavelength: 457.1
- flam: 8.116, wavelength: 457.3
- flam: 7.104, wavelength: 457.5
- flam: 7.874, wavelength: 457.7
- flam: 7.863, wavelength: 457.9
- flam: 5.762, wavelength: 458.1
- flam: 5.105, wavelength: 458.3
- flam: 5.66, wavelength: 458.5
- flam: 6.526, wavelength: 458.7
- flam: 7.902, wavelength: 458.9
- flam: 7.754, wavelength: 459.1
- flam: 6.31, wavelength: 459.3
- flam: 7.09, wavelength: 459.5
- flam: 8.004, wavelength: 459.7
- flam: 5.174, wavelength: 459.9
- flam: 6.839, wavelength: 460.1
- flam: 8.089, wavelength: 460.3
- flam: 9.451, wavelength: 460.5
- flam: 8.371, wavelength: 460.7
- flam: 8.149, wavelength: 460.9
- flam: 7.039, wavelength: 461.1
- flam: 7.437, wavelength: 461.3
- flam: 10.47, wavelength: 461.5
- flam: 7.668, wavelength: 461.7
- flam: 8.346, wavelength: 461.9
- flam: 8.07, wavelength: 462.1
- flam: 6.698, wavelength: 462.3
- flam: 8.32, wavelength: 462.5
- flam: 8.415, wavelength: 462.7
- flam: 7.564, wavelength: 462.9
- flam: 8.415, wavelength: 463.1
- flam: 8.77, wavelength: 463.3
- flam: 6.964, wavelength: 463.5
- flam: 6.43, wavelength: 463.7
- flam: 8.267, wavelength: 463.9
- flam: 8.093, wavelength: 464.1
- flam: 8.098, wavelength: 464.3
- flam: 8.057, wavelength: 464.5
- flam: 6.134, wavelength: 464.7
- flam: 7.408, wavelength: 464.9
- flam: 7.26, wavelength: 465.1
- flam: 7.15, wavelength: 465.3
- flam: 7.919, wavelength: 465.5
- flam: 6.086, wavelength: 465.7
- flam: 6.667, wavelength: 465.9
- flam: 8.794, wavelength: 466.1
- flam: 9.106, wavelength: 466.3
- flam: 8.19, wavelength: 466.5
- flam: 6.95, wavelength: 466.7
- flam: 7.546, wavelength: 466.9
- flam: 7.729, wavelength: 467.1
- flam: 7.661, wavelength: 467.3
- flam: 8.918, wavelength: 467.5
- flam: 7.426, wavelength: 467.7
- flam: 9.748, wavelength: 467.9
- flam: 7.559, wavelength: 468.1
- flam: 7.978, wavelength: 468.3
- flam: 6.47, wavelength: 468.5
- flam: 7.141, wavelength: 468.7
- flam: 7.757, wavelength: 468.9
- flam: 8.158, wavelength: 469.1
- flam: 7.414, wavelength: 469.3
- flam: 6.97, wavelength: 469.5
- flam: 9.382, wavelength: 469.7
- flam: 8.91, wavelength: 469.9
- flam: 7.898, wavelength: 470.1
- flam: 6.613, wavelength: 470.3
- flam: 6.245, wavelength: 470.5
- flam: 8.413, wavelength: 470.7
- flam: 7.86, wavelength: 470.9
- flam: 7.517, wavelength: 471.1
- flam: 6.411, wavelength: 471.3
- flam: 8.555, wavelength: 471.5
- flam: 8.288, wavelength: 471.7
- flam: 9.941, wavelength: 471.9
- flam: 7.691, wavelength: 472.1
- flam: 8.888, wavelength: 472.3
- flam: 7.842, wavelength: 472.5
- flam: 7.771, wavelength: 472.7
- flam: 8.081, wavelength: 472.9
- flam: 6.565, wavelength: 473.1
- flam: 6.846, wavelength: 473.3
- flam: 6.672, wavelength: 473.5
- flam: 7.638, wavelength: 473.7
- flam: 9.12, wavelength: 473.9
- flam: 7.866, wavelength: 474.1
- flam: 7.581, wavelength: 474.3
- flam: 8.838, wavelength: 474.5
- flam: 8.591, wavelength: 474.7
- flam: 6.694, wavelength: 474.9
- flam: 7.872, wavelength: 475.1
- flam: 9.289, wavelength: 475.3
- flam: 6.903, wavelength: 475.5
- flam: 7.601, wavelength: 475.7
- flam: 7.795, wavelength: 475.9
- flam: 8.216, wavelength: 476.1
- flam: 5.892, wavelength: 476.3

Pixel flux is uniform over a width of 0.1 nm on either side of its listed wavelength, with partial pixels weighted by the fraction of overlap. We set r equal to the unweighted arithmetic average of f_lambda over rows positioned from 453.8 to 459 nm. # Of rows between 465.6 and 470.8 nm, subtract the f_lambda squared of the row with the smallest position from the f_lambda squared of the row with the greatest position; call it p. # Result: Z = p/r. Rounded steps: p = 34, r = 7.46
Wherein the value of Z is 5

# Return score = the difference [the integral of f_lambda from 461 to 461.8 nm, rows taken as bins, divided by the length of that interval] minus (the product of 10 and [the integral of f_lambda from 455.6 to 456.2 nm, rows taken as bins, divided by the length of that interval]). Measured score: -83.7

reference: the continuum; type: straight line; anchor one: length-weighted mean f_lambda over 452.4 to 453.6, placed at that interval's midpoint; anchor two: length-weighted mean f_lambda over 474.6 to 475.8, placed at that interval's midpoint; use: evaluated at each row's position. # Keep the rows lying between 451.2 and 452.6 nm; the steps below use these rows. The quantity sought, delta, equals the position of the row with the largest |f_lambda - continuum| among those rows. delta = 452.5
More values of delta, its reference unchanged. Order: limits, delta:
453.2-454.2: 453.7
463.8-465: 464.7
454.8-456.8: 456.1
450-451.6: 450.5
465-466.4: 466.3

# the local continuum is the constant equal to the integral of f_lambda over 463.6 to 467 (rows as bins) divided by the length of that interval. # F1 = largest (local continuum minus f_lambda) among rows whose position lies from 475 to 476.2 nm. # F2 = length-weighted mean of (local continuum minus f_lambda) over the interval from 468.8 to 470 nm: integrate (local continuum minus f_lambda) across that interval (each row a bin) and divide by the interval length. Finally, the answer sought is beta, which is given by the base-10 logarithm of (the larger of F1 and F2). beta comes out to -0.20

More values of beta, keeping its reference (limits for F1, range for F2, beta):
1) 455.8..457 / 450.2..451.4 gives -0.27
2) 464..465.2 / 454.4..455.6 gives 0.15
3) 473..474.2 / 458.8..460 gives -0.01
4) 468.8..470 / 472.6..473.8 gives -0.25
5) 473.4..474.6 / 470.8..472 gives -0.06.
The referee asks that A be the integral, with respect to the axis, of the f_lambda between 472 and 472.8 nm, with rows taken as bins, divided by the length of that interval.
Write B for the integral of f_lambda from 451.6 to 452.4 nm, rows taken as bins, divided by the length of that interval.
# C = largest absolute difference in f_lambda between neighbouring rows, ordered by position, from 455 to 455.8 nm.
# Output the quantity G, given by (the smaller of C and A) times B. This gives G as 10.4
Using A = 8.05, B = 7.33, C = 1.43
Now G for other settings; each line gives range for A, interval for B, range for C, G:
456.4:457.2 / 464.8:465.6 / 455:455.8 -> 10.6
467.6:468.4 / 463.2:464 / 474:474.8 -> 9.6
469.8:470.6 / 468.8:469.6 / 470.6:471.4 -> 8.4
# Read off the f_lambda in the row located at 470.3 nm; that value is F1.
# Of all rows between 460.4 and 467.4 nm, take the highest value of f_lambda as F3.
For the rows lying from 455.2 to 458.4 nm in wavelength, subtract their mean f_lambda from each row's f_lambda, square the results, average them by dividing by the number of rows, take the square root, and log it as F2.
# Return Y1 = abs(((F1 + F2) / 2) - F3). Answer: 6.4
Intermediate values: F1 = 6.613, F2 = 1.52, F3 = 10.47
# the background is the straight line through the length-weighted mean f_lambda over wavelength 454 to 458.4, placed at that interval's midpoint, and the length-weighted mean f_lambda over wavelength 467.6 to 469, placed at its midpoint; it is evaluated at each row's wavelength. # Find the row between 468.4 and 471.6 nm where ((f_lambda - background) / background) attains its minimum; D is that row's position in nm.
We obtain 470.5 nm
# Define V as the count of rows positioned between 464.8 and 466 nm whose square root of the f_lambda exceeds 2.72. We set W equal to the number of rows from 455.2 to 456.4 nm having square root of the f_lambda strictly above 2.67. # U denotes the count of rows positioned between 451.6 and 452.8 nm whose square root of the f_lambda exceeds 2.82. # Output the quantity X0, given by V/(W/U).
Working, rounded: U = 0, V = 2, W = 4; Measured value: 0.0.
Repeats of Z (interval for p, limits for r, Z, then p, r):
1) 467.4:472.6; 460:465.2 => -2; -18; 7.88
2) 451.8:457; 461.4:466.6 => -1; -4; 7.82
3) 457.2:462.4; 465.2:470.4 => -3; -21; 7.77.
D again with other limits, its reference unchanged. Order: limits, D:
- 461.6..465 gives 464.7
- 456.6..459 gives 458.3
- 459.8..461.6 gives 459.9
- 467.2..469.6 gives 468.5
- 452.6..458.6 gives 458.3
